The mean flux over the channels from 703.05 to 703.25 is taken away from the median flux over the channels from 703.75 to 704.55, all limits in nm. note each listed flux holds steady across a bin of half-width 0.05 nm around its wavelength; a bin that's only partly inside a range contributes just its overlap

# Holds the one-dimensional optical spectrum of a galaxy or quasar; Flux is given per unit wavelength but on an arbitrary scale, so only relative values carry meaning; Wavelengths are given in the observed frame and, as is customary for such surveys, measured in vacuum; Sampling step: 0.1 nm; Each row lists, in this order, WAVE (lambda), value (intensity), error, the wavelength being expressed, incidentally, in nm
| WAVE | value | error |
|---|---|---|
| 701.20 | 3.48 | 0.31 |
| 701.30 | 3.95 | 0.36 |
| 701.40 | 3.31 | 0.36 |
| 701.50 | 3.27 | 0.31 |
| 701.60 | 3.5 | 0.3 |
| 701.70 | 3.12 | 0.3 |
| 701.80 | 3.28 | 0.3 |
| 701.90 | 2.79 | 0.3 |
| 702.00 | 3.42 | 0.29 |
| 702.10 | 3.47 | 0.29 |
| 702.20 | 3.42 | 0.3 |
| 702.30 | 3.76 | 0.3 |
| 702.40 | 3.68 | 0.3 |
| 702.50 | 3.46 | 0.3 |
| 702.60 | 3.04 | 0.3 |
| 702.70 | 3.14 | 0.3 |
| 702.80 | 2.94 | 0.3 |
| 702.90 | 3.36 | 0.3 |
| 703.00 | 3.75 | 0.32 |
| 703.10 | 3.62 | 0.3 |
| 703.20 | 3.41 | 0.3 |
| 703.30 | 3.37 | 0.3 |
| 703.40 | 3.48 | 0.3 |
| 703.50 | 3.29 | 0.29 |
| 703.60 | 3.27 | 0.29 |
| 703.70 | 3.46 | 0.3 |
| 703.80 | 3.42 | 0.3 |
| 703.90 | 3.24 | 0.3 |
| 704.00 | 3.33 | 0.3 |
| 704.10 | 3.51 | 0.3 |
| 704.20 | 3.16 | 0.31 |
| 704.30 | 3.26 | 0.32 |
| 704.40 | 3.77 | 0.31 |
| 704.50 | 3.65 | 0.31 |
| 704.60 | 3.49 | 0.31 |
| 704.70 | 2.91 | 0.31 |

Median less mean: -0.14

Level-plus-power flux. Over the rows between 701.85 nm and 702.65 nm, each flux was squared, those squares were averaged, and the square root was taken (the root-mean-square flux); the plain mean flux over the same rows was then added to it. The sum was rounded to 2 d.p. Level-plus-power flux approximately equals 6.77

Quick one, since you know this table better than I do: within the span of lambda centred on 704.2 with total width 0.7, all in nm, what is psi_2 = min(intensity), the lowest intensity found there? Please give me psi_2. 3.16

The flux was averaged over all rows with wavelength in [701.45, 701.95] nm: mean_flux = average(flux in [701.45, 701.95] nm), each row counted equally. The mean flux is 3.19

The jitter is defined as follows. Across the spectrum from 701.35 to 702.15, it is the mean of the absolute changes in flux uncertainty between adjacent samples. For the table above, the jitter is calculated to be 0.010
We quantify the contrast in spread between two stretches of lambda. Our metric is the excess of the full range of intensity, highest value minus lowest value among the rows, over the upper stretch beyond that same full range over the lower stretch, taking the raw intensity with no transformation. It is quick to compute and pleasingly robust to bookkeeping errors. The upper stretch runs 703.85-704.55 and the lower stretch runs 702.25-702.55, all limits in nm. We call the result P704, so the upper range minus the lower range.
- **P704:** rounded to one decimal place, 0.3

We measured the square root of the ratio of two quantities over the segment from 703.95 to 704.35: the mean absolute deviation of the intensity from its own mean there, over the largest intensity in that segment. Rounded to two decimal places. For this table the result 0.17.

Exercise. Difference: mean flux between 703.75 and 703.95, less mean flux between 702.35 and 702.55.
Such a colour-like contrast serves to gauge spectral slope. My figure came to -0.24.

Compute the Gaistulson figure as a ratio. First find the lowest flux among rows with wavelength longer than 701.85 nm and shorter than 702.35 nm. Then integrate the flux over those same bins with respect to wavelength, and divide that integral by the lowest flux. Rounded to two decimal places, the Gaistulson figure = 0.60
